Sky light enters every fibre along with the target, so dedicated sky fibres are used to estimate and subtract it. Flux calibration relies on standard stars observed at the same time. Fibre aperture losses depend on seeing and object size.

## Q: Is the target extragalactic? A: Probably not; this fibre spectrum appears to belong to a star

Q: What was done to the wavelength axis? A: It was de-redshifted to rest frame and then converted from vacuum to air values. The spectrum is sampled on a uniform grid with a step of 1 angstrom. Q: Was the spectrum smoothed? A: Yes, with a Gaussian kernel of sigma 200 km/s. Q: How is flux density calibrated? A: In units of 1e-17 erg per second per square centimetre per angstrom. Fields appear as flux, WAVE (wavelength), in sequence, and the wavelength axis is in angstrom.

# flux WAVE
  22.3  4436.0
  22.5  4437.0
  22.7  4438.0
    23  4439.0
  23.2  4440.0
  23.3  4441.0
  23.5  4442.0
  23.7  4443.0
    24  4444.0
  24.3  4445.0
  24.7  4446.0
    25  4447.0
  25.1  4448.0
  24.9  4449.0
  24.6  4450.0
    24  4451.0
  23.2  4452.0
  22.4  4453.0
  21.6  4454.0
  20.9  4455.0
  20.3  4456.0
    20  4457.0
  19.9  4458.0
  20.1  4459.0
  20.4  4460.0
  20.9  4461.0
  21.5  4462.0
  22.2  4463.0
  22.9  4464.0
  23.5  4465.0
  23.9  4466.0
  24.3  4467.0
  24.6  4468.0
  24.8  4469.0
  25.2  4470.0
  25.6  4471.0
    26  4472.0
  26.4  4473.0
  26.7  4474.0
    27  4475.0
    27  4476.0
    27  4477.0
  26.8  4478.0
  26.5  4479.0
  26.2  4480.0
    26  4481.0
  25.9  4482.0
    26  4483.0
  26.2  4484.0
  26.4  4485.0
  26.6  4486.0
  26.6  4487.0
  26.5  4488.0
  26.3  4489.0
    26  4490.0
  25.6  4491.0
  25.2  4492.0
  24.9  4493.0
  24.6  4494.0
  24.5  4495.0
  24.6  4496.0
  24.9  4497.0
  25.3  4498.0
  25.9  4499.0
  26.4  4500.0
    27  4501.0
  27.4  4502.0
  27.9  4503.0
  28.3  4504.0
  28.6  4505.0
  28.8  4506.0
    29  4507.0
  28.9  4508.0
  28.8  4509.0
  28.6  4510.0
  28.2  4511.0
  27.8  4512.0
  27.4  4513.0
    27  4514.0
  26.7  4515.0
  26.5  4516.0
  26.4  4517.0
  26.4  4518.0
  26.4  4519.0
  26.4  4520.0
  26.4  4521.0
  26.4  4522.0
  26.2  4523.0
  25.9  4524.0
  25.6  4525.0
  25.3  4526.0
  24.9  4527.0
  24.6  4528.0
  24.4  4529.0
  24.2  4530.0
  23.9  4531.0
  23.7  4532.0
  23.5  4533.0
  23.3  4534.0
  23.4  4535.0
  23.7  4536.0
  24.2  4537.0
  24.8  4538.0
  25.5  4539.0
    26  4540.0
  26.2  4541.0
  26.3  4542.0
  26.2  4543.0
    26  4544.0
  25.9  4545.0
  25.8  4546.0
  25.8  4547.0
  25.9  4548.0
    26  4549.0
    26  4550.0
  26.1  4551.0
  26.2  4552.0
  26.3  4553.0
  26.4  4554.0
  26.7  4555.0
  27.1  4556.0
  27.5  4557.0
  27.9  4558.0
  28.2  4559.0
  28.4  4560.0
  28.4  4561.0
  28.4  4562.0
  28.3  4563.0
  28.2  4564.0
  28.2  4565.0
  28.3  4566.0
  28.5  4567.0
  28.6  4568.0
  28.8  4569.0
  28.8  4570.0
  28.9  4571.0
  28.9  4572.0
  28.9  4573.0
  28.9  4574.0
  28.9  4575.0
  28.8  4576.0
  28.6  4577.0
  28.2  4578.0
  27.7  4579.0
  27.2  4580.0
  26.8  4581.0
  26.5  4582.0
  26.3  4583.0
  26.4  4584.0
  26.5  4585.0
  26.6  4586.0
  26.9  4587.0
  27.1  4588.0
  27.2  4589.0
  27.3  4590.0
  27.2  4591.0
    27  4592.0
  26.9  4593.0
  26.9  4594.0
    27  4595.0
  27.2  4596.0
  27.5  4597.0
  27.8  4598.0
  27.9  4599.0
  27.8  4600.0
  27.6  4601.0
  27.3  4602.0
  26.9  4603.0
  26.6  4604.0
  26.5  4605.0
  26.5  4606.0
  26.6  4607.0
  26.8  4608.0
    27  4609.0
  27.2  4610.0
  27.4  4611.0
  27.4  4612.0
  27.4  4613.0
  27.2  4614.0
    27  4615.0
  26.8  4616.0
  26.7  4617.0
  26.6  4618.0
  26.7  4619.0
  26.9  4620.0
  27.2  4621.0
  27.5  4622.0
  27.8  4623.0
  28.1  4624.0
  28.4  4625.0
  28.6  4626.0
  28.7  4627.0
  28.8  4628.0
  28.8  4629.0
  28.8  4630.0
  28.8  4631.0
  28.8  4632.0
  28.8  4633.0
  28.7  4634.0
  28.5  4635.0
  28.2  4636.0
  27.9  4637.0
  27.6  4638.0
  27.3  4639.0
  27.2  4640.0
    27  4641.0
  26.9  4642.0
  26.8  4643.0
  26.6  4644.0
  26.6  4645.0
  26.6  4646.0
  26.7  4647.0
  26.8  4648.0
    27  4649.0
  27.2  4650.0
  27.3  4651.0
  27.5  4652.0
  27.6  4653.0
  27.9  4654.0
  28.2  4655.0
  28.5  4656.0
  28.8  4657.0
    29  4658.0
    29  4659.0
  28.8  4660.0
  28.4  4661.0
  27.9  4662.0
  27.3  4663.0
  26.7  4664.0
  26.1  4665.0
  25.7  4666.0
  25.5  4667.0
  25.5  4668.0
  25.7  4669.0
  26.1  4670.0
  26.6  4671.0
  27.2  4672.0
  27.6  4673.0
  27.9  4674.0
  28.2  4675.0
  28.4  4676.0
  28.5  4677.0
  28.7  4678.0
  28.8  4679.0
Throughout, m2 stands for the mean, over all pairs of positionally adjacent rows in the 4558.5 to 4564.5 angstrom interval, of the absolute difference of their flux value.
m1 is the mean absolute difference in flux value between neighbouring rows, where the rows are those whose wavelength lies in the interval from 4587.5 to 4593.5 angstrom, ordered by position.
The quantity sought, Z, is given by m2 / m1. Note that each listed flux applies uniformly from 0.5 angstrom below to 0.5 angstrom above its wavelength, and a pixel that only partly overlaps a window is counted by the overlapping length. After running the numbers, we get 0.7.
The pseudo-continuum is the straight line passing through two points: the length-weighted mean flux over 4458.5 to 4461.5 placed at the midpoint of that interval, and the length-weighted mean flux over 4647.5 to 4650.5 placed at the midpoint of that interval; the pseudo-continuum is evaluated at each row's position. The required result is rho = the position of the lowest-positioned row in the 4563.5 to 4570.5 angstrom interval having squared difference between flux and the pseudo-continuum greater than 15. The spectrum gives 4564.0 angstrom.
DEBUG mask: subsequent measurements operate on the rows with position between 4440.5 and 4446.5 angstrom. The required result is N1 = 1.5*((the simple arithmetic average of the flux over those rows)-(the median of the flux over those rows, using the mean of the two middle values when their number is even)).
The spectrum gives 0.10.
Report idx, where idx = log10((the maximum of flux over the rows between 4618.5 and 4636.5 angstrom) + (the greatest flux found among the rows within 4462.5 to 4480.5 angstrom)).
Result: 1.75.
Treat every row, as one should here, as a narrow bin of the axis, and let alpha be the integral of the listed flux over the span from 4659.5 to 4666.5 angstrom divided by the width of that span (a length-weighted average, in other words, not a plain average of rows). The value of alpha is 27.3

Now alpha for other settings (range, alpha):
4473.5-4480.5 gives 26.7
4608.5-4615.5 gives 27.2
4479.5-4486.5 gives 26.2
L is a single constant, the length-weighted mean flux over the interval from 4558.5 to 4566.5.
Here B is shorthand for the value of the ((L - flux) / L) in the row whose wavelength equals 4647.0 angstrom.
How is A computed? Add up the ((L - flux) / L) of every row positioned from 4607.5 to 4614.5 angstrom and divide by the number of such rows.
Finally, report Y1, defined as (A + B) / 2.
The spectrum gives 0.048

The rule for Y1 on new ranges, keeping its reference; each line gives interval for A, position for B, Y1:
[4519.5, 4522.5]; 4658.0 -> 0.021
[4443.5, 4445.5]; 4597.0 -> 0.087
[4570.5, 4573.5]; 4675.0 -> -0.009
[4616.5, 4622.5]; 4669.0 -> 0.070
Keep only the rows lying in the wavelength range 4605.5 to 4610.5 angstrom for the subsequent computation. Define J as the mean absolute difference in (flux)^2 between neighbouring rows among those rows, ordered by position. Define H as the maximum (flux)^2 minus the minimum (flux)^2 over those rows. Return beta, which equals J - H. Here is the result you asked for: -28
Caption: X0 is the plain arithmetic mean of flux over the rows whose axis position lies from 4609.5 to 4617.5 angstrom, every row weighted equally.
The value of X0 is 27.14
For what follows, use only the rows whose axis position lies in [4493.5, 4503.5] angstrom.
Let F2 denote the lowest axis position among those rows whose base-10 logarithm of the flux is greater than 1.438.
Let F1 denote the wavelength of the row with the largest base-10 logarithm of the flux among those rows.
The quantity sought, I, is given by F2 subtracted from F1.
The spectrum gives 0 angstrom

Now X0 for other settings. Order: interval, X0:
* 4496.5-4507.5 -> 27.23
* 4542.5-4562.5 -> 26.76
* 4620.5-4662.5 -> 27.90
